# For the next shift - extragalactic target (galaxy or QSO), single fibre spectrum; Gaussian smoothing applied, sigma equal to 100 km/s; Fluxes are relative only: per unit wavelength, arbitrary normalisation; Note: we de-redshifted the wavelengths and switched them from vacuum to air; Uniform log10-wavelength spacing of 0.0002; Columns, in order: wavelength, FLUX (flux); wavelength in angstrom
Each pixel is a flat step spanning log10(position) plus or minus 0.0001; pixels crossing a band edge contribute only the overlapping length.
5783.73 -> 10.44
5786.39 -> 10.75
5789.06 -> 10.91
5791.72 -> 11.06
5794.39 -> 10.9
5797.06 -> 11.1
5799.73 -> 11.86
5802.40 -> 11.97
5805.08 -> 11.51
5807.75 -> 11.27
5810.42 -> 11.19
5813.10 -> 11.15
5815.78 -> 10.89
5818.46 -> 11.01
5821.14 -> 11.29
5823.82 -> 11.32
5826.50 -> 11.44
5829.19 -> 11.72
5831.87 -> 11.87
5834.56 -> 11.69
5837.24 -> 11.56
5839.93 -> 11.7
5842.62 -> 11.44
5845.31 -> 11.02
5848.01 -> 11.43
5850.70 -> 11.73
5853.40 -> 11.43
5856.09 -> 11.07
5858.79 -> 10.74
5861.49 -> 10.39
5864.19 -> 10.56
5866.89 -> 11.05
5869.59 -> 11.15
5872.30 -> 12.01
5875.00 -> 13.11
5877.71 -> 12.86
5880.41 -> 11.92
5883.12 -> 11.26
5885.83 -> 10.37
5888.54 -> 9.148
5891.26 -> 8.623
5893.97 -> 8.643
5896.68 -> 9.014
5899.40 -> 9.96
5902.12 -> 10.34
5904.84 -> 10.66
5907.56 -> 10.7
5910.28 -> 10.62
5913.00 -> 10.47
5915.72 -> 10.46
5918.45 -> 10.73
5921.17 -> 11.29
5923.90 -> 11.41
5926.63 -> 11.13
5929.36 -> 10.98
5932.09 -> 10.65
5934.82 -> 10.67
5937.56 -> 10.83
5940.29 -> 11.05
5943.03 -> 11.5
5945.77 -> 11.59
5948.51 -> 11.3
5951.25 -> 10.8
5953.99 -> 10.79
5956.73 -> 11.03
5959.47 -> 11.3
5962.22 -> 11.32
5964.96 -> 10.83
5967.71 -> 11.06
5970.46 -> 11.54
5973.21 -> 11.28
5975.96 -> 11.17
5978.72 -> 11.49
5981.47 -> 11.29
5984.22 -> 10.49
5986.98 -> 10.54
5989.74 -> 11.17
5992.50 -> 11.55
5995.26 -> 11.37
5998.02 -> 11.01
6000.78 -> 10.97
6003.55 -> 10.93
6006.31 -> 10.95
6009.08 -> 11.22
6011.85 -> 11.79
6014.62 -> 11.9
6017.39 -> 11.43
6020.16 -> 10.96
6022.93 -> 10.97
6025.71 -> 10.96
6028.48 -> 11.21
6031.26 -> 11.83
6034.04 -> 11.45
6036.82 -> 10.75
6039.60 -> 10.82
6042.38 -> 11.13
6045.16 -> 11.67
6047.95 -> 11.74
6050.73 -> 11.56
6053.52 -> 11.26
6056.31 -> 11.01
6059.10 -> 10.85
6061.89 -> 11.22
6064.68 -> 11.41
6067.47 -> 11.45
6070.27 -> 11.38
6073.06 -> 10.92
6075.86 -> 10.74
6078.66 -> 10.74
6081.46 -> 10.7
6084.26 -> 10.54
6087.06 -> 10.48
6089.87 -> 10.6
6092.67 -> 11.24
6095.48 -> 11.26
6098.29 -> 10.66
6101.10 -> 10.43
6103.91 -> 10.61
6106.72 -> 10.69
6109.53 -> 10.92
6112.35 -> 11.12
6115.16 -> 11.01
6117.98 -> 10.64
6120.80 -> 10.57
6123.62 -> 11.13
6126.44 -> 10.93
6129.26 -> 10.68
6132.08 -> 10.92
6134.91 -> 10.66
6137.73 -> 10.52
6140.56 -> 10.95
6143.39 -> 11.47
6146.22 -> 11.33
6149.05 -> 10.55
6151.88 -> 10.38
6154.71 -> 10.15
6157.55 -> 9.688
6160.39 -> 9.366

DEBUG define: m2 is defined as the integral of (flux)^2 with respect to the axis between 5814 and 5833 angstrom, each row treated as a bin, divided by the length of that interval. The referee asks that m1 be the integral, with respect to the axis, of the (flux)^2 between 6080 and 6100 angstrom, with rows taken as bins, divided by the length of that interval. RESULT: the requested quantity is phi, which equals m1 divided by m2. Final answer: 0.90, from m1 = 116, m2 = 129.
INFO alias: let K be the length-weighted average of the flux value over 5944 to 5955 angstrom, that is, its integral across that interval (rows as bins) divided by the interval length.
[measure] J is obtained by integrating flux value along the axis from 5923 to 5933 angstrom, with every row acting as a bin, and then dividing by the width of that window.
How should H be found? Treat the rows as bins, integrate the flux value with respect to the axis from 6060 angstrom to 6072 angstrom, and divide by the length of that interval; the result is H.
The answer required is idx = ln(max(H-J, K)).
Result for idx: 2.41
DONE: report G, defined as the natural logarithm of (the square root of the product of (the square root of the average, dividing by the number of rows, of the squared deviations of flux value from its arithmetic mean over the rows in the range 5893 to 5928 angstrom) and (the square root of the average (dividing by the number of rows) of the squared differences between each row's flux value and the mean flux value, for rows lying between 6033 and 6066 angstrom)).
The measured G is -0.69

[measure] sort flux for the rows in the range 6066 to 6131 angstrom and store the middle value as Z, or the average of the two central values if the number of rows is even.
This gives 10.7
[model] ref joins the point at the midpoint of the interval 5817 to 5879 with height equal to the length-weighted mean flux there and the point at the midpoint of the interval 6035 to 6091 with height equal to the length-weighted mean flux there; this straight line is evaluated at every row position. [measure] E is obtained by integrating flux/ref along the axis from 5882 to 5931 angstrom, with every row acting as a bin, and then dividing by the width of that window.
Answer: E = 0.910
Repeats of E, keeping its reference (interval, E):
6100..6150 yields 0.992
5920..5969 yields 0.983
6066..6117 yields 0.987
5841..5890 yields 0.985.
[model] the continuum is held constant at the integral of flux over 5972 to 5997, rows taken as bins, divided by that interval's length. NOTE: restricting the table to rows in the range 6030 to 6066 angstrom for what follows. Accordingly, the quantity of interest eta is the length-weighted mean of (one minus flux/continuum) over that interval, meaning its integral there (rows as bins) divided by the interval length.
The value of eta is -0.012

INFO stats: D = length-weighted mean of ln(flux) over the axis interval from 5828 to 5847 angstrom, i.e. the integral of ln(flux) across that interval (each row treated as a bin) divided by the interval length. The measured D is 2.45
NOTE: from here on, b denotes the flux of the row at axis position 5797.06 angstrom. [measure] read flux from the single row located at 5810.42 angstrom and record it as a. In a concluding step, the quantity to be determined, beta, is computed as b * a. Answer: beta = 124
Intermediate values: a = 11.19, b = 11.1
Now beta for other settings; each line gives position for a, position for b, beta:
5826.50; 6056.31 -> 126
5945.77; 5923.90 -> 132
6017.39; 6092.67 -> 128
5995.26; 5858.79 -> 122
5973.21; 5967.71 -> 125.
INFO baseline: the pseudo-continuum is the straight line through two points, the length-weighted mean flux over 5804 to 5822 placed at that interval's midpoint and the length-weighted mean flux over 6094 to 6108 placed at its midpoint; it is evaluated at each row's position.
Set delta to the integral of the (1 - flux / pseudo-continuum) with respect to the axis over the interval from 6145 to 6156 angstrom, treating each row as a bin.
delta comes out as 0.1 angstrom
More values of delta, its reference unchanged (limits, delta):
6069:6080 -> -0.2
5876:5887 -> -0.6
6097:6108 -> 0.1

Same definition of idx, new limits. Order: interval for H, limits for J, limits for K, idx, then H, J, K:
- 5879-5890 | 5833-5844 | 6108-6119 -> 2.39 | 10.7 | 11.6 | 10.9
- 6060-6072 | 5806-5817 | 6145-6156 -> 2.36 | 11.3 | 11.1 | 10.6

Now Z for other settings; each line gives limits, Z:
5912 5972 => 11.0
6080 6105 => 10.6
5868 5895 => 11.2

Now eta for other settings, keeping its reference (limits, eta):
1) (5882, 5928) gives 0.078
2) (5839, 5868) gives 0.001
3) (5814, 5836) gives -0.023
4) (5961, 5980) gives -0.008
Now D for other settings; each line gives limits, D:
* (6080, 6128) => 2.38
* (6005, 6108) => 2.41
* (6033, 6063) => 2.42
